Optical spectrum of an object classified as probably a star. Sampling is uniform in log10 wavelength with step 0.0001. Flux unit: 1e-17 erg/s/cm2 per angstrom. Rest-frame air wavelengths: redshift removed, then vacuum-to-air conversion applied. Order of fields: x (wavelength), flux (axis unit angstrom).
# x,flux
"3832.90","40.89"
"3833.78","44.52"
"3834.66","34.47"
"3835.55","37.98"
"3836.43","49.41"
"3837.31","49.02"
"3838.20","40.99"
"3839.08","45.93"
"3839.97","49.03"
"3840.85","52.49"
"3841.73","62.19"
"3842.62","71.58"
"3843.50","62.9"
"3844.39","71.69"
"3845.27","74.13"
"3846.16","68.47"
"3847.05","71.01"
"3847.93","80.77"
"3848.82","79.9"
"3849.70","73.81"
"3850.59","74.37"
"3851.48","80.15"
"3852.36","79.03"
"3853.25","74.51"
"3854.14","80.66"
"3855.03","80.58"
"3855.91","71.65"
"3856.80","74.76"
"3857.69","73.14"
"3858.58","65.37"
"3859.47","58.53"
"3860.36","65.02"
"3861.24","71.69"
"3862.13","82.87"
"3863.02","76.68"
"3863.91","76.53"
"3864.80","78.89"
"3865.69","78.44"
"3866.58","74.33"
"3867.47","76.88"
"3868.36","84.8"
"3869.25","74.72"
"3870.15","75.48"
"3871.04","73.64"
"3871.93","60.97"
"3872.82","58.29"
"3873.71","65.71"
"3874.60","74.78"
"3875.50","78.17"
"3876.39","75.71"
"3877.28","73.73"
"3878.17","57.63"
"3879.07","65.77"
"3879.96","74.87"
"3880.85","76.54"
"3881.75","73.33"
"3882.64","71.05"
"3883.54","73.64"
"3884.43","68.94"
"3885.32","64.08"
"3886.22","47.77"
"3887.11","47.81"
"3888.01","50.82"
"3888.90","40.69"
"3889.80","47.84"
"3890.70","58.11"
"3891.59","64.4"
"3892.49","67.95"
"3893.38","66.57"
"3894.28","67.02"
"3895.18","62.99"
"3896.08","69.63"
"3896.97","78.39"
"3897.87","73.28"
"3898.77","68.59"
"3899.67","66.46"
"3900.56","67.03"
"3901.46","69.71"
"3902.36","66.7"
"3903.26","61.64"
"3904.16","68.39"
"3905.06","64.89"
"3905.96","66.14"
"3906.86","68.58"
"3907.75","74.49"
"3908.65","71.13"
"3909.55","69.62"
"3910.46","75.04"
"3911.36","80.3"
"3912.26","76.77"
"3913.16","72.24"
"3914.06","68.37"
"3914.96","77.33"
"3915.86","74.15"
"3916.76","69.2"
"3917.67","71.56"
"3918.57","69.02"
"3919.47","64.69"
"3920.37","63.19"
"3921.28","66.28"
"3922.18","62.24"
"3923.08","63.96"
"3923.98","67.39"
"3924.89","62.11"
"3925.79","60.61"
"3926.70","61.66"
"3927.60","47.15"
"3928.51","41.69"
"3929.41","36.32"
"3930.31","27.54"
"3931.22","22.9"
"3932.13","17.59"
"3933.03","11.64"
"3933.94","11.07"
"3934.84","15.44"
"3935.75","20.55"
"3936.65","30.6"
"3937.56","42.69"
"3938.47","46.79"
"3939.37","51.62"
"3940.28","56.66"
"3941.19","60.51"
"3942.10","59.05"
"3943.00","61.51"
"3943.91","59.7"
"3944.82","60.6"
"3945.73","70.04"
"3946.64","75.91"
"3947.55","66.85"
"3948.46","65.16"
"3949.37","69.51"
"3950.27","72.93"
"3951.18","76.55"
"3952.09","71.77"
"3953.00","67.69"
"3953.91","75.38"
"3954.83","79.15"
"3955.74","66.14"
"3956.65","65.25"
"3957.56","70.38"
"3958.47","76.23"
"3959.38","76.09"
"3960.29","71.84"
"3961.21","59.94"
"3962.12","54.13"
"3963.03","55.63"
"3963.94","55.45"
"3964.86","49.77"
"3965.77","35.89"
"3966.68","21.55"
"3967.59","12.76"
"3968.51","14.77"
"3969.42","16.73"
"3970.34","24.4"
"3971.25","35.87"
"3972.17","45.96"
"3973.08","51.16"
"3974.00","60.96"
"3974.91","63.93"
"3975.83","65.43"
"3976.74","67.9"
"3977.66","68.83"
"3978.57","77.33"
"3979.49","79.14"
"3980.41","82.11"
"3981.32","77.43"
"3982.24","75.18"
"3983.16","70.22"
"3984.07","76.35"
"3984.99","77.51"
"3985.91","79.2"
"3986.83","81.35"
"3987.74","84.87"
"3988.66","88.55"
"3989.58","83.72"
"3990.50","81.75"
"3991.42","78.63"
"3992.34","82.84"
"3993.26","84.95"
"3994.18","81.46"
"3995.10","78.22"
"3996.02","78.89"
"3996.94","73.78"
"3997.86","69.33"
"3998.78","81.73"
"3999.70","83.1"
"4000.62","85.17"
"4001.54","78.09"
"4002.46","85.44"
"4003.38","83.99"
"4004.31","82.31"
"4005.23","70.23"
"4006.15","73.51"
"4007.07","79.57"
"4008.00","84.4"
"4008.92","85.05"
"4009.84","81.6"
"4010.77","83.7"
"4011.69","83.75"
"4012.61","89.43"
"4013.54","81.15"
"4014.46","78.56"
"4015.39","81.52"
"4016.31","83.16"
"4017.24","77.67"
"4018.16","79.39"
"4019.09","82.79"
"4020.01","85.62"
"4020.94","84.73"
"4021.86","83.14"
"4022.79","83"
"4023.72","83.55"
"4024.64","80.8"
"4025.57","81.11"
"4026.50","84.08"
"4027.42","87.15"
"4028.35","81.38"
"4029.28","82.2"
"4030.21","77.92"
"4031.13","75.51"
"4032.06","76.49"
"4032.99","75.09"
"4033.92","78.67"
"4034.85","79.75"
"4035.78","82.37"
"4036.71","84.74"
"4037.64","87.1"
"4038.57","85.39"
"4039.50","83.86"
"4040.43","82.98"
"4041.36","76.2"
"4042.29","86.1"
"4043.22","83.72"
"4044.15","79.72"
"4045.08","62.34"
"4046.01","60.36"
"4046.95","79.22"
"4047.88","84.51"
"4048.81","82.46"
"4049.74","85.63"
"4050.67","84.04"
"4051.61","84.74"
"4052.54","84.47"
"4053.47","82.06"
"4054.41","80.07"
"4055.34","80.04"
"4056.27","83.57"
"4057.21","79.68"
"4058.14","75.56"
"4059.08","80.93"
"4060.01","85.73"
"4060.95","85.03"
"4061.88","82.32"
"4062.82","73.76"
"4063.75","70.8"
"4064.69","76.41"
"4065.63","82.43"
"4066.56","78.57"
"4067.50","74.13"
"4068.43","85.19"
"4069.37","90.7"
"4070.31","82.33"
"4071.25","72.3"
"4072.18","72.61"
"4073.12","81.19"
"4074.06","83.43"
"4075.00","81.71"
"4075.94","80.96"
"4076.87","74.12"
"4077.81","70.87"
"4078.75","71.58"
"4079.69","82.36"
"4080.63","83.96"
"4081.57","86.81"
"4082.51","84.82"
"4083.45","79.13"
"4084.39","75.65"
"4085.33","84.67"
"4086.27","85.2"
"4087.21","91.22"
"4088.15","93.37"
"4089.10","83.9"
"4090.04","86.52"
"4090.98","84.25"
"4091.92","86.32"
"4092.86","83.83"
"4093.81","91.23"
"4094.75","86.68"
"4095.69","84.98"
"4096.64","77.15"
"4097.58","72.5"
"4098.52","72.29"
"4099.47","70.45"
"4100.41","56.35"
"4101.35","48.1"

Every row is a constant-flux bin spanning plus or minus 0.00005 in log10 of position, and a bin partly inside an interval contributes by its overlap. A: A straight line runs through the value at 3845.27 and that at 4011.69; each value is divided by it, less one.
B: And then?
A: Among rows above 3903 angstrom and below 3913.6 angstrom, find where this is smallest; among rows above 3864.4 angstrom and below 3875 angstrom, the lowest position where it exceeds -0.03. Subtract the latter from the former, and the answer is 38.5 angstrom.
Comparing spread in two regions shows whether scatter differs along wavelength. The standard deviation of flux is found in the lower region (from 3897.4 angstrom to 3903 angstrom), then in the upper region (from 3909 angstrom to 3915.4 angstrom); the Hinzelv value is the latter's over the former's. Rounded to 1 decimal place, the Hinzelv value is 1.7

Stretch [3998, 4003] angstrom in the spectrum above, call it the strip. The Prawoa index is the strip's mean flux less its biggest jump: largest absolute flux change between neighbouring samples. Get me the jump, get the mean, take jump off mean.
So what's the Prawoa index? 75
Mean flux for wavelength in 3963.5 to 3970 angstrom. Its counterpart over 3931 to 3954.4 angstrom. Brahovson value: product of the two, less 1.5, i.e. 1523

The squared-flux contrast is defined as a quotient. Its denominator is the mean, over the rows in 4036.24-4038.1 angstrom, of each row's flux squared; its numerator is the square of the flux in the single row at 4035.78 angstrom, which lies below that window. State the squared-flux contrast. 0.92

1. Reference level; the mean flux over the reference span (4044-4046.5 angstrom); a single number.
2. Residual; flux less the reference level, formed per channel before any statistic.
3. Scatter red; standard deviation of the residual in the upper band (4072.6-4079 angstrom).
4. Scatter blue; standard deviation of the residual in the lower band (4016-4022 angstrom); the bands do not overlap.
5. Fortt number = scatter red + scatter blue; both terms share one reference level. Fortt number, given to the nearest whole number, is 8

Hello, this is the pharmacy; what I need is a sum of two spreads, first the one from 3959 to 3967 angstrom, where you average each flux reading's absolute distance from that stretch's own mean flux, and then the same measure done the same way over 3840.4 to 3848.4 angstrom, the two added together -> 17.9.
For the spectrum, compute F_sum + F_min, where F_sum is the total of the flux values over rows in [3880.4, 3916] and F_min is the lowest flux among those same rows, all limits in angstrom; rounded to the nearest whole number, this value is 2719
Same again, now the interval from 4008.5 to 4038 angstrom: 2697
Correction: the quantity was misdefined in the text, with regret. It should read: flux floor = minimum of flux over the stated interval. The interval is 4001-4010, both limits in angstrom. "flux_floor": 70.23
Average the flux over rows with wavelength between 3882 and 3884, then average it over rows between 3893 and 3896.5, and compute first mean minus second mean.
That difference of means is 6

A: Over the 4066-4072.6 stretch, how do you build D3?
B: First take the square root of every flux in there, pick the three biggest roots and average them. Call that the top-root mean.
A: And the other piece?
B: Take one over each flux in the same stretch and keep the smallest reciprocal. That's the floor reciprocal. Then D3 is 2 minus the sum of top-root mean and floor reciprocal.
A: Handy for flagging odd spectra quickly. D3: -7.29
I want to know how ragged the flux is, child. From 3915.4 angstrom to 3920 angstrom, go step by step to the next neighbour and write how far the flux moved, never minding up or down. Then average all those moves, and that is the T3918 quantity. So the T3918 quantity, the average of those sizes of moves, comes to 3.5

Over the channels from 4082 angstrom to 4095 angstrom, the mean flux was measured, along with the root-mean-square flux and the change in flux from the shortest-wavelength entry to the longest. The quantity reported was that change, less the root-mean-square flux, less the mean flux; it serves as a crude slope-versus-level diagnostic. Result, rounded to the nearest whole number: -169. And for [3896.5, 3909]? -145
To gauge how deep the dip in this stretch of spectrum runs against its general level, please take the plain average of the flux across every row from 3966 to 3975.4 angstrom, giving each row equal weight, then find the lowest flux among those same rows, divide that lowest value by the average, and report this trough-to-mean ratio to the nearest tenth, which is 0.4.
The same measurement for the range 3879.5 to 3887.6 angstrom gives 0.7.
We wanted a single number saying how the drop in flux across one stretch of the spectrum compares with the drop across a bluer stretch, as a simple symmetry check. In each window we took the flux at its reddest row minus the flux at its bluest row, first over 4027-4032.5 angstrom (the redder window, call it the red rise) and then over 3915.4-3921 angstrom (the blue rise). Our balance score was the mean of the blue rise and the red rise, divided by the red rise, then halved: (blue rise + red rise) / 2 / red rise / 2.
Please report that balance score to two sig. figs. 0.51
